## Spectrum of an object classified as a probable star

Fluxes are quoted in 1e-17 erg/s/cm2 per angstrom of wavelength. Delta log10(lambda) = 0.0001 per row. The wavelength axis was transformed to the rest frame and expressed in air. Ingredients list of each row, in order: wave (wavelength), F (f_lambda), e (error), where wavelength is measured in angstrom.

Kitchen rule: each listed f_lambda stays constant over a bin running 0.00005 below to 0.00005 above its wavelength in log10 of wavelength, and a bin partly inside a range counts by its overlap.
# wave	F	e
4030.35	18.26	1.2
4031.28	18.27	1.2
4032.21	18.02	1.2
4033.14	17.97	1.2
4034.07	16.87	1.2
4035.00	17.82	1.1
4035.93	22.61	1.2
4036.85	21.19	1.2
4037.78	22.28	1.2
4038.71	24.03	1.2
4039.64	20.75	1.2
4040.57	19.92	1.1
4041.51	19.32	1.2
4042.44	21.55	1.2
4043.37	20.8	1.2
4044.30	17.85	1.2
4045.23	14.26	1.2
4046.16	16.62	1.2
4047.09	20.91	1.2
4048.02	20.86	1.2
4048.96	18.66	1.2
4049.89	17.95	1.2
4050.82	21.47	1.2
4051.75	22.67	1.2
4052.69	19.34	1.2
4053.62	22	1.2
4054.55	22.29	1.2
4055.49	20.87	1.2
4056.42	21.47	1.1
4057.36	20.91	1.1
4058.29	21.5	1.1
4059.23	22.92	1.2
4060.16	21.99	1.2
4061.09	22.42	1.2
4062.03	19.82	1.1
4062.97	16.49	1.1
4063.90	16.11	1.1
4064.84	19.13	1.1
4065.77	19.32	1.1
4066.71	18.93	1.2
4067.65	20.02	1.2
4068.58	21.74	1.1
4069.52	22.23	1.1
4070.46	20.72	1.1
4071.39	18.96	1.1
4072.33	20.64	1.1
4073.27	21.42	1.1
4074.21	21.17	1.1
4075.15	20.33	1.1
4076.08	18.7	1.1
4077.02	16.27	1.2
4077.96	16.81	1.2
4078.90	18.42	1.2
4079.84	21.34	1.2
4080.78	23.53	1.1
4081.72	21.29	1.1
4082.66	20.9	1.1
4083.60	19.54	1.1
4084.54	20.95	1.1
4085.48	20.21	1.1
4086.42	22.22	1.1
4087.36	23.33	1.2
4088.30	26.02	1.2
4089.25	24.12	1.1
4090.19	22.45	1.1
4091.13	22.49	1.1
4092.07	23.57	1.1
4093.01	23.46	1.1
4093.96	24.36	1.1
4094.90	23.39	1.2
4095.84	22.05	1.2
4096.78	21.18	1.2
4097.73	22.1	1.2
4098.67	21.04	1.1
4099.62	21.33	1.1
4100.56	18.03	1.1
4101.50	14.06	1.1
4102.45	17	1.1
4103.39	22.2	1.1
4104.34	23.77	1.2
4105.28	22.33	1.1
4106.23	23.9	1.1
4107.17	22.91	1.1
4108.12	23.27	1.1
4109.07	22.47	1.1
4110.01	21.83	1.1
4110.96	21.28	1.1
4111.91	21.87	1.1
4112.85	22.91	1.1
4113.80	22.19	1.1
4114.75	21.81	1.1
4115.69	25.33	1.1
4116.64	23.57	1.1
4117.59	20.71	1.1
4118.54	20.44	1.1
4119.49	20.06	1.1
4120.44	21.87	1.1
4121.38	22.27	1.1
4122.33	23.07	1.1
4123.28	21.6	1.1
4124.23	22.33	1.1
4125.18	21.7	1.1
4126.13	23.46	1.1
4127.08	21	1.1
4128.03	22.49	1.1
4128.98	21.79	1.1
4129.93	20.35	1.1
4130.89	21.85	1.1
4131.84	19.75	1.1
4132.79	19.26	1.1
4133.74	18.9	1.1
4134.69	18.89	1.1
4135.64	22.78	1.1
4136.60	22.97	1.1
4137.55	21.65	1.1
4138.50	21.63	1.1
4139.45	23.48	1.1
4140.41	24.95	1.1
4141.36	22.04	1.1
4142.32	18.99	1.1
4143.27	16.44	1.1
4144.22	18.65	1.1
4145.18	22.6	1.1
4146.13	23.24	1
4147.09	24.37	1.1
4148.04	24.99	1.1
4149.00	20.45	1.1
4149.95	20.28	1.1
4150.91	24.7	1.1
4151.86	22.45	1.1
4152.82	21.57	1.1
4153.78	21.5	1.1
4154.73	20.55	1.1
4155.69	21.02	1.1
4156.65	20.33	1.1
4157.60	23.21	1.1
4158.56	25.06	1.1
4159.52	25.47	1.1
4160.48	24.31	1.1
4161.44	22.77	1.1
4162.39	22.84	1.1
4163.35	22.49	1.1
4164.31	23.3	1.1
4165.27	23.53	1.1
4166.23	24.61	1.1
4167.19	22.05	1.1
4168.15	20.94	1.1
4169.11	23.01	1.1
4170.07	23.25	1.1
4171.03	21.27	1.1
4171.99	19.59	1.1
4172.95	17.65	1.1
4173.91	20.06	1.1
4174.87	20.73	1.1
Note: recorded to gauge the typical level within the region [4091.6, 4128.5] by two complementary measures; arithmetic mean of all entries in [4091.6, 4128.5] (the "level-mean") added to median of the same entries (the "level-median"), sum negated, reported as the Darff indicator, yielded -44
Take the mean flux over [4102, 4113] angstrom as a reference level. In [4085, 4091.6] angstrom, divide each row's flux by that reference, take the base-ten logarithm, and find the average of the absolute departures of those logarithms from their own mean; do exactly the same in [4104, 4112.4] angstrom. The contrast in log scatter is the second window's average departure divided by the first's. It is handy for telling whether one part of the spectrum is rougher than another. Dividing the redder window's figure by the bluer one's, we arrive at 0.6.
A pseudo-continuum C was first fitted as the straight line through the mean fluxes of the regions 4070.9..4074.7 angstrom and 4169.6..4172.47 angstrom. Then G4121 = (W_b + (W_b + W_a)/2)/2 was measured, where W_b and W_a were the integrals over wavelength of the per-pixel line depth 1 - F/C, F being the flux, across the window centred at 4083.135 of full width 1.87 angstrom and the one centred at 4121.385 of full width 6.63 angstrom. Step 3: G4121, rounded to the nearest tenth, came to 0.0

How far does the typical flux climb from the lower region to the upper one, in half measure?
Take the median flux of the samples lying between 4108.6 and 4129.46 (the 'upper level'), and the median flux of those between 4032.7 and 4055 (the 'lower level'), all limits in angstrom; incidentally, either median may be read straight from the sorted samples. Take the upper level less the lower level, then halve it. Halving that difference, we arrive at 0.55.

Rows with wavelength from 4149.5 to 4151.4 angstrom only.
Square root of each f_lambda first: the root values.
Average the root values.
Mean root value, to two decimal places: 4.74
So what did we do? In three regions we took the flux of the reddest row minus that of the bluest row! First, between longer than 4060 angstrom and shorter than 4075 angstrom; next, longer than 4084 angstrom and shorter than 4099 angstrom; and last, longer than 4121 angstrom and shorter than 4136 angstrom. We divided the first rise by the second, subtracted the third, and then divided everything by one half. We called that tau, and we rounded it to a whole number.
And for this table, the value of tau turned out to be -19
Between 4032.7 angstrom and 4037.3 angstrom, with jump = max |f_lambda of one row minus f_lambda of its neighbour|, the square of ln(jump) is 2.5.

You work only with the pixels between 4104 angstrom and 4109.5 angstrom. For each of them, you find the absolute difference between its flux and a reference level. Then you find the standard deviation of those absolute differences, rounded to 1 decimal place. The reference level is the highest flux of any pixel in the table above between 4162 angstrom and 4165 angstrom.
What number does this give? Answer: 0.3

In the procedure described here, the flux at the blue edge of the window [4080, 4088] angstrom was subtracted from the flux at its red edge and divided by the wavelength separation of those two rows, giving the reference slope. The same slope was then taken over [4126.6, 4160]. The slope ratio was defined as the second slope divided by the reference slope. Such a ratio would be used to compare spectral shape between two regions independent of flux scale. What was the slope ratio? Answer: -5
